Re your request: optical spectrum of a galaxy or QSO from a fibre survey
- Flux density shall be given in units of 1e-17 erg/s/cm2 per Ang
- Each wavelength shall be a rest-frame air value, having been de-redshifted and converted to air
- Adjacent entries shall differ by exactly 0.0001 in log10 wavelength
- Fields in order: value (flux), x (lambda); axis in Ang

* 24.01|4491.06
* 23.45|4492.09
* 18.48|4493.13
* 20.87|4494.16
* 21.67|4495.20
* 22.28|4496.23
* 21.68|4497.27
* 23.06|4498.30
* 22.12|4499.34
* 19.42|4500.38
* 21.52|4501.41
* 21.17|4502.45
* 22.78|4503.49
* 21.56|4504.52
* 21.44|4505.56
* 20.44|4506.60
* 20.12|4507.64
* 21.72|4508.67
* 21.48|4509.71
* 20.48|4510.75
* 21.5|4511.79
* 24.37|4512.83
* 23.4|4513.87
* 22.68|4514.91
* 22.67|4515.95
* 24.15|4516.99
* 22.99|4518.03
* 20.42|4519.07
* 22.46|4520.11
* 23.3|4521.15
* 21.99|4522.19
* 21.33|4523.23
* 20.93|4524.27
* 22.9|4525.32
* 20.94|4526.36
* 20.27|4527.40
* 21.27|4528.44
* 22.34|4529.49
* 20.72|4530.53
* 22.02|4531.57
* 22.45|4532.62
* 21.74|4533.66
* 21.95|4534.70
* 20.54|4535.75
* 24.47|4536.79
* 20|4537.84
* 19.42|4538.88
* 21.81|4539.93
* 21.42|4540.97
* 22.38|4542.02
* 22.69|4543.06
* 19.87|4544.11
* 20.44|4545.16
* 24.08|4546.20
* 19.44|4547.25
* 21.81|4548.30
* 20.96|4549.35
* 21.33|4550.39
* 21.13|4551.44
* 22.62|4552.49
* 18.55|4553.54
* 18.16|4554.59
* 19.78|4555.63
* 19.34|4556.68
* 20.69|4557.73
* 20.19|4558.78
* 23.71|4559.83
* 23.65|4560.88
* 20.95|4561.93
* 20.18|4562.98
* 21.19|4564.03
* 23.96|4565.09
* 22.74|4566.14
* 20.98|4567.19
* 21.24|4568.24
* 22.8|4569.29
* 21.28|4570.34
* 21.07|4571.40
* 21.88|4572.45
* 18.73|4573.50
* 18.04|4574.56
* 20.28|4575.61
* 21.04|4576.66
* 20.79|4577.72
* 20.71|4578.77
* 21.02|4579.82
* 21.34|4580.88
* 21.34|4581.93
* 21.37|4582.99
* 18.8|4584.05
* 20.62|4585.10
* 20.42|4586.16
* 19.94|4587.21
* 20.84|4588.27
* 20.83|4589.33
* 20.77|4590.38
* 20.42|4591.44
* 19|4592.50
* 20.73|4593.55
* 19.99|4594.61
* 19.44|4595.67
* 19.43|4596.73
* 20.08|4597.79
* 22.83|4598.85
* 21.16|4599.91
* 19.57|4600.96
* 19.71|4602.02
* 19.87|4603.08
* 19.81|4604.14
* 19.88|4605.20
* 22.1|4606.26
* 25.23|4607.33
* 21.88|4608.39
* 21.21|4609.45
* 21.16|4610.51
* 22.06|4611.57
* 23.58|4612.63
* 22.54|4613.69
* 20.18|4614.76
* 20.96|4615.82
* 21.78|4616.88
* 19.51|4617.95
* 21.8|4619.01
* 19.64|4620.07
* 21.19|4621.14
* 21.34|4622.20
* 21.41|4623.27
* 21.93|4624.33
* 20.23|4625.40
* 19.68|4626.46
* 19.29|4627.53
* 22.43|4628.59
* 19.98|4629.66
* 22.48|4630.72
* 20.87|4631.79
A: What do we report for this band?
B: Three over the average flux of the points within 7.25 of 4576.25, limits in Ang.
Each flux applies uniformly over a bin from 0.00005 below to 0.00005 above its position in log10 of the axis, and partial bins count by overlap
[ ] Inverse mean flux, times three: 0.144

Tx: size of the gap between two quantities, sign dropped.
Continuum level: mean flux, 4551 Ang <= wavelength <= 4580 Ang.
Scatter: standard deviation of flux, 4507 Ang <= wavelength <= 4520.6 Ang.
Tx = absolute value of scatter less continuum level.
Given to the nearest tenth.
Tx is 19.6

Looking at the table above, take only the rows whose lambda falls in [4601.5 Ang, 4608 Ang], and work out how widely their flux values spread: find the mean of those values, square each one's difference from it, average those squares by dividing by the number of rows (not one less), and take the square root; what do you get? 2.0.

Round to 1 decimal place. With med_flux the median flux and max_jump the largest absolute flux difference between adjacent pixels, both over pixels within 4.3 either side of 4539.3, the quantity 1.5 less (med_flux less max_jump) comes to -15.6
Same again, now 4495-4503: -17.5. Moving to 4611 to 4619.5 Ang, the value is -17.9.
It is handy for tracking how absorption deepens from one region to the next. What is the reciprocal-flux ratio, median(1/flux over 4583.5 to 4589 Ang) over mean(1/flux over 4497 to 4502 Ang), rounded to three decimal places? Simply 1.052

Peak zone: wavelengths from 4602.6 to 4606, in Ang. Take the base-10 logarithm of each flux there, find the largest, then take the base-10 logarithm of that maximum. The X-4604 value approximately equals 0.113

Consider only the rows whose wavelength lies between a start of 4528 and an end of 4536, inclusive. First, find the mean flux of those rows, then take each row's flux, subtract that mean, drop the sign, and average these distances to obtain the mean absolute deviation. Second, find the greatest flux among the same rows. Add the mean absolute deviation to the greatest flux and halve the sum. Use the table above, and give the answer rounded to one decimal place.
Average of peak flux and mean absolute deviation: 11.5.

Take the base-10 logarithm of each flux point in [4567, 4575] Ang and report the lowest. 1.26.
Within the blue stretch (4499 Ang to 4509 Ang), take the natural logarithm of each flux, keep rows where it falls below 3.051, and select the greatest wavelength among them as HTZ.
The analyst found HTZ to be 4507.64 Ang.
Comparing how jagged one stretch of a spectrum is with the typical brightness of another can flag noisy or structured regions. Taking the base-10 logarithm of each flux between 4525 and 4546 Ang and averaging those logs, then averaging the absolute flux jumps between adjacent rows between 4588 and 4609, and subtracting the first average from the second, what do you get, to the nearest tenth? -0.2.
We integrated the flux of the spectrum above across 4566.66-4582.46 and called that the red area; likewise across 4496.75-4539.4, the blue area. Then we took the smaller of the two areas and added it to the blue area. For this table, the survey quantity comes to 1257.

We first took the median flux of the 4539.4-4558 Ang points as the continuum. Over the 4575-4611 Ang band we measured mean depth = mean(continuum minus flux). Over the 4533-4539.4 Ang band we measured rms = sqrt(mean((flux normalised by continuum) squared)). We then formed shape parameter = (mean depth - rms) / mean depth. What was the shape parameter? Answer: -1.9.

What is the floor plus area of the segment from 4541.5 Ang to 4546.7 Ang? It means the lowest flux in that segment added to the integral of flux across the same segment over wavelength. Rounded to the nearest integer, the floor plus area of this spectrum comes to 134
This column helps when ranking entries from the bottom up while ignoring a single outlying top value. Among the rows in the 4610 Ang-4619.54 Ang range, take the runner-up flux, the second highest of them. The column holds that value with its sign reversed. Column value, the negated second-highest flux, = -22.5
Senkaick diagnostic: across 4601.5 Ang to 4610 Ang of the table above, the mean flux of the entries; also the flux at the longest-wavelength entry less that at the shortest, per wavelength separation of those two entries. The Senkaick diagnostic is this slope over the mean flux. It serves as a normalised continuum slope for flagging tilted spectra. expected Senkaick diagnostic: 0.010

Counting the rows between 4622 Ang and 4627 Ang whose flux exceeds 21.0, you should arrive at 3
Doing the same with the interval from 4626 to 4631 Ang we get 2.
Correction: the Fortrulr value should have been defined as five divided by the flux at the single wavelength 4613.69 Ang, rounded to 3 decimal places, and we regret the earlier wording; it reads 0.222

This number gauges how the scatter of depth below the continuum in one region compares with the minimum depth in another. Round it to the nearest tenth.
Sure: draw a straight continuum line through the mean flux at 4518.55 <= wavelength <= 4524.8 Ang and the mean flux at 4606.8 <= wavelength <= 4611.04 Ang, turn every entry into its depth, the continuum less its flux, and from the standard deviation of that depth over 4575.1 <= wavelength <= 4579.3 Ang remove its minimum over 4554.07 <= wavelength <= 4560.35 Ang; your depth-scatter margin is 2.0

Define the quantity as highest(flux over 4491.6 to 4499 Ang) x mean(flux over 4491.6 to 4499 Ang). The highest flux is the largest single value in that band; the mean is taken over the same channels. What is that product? 507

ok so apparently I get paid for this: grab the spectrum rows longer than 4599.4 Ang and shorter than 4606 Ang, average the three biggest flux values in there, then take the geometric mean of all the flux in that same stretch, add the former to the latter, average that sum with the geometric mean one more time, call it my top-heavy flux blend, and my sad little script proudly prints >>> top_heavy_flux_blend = 30.1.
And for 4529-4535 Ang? 33.0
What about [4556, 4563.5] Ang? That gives 32.6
